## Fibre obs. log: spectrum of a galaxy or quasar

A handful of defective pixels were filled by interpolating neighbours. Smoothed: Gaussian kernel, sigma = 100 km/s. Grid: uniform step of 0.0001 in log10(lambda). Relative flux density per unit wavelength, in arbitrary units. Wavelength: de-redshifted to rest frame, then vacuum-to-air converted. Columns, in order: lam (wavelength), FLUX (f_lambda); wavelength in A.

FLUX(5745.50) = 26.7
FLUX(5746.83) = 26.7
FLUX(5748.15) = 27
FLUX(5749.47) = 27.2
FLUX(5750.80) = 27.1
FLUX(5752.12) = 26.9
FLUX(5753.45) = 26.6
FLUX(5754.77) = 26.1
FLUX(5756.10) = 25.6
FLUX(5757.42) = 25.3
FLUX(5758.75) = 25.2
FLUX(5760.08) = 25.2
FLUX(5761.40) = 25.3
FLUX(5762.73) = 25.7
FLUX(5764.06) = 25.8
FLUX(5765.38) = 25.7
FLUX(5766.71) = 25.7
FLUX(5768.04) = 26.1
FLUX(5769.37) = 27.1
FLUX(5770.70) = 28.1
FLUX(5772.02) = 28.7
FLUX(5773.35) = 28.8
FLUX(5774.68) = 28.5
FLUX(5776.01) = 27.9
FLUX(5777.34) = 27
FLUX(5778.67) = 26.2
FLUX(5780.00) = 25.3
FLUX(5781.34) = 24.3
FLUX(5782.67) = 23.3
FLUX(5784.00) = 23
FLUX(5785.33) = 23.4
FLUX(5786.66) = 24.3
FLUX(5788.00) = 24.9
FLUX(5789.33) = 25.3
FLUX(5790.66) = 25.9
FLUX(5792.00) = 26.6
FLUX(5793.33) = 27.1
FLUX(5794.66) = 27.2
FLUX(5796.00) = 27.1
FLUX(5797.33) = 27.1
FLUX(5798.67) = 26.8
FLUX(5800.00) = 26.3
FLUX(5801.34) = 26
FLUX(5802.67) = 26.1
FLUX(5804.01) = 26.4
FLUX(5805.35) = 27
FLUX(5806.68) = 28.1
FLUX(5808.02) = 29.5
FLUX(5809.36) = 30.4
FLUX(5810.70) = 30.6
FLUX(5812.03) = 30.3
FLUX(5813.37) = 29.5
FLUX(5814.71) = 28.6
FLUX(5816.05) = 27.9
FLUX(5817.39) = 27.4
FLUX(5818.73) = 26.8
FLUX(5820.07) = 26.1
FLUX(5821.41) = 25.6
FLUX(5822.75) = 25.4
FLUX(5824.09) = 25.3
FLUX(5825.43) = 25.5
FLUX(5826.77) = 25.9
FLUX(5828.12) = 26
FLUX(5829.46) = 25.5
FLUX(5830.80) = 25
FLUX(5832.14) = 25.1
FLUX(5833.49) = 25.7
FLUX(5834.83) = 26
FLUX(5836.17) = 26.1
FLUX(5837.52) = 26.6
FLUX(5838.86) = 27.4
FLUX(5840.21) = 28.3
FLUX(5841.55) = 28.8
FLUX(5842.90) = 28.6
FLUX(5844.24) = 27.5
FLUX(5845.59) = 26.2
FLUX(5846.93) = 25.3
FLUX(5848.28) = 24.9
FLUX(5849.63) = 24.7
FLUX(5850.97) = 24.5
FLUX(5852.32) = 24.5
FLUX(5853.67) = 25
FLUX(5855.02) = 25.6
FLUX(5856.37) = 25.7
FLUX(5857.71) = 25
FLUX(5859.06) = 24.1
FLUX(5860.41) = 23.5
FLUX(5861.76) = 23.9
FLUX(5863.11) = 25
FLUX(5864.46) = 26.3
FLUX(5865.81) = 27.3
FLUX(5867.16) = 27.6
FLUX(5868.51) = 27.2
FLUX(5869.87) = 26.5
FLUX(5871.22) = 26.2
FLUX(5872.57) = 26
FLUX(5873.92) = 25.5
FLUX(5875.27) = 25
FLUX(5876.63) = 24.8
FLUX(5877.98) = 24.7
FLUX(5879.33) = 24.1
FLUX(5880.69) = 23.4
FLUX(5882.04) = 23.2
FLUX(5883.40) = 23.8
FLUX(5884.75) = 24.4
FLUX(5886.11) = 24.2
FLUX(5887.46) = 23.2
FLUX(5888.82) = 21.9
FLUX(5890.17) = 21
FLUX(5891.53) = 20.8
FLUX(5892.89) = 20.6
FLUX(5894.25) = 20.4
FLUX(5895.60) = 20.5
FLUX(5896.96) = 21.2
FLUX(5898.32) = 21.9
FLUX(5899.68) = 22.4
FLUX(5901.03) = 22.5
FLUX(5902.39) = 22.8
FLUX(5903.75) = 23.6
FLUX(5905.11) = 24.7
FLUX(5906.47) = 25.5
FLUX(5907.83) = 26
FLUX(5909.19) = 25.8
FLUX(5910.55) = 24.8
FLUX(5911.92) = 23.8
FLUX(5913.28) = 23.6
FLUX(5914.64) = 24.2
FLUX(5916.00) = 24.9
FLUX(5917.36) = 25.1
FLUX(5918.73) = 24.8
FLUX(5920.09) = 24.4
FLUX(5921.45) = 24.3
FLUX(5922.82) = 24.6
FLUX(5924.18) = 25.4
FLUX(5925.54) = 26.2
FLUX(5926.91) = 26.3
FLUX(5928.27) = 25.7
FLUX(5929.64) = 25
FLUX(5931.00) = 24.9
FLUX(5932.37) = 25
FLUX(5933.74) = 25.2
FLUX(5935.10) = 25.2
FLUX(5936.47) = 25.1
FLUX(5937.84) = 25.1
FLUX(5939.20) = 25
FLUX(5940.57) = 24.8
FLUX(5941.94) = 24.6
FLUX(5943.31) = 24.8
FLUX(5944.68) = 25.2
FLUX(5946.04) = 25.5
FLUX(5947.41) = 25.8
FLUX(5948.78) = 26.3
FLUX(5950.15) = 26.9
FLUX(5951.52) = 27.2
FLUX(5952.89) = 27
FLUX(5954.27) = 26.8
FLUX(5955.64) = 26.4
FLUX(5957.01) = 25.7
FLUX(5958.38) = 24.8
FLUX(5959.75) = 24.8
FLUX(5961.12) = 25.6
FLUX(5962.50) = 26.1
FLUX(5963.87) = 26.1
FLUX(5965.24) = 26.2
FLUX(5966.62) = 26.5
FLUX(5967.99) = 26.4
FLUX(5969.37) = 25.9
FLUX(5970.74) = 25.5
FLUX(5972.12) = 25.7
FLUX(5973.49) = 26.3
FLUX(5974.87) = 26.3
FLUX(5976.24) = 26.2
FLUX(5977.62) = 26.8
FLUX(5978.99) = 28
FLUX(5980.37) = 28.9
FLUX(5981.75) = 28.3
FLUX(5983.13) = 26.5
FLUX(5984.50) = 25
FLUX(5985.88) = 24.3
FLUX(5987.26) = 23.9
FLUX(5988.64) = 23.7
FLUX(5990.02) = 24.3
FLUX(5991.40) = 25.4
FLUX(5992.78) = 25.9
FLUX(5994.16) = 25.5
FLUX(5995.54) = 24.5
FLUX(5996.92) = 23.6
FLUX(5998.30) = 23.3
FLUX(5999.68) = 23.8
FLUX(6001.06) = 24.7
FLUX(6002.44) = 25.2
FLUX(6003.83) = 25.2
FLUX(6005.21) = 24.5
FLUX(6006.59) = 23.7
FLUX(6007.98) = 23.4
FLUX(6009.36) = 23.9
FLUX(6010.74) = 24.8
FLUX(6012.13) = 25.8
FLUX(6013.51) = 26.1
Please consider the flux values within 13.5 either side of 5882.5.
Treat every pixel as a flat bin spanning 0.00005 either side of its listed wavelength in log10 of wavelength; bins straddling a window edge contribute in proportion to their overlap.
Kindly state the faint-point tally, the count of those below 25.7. 17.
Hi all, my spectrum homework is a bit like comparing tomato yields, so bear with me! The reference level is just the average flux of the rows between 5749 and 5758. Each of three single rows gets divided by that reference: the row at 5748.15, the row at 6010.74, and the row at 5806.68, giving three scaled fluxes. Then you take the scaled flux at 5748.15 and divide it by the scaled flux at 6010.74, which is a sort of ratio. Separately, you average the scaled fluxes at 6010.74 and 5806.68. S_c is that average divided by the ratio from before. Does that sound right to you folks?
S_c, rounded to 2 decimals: 0.92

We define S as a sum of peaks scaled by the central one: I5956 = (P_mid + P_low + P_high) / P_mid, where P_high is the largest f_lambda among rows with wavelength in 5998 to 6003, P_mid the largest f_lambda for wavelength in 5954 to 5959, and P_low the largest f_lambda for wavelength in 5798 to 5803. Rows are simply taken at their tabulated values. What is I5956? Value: 2.94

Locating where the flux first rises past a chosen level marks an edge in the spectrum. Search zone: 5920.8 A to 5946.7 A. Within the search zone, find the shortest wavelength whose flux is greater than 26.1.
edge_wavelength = 5925.54 A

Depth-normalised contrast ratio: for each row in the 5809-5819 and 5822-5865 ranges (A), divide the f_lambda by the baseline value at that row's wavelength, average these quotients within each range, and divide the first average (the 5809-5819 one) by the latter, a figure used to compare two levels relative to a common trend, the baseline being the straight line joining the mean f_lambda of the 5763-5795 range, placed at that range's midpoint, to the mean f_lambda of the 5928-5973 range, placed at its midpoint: 1.12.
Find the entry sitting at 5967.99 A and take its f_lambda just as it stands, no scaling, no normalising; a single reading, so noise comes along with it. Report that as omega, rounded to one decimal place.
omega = 26.4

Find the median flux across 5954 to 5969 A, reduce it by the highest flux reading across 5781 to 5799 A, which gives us -1.1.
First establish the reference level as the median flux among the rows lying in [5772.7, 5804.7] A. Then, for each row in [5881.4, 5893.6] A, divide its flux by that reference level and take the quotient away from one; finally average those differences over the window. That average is 0.14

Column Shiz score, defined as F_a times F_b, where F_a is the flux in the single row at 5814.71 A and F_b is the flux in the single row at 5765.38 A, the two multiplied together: 735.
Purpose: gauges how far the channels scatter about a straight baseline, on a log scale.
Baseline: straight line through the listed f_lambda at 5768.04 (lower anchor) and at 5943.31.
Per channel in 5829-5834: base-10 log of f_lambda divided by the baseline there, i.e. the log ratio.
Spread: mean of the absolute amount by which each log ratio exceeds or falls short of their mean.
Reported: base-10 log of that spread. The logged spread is -2.33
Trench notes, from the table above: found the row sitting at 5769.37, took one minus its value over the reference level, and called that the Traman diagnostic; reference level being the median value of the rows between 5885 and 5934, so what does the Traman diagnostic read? -0.11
